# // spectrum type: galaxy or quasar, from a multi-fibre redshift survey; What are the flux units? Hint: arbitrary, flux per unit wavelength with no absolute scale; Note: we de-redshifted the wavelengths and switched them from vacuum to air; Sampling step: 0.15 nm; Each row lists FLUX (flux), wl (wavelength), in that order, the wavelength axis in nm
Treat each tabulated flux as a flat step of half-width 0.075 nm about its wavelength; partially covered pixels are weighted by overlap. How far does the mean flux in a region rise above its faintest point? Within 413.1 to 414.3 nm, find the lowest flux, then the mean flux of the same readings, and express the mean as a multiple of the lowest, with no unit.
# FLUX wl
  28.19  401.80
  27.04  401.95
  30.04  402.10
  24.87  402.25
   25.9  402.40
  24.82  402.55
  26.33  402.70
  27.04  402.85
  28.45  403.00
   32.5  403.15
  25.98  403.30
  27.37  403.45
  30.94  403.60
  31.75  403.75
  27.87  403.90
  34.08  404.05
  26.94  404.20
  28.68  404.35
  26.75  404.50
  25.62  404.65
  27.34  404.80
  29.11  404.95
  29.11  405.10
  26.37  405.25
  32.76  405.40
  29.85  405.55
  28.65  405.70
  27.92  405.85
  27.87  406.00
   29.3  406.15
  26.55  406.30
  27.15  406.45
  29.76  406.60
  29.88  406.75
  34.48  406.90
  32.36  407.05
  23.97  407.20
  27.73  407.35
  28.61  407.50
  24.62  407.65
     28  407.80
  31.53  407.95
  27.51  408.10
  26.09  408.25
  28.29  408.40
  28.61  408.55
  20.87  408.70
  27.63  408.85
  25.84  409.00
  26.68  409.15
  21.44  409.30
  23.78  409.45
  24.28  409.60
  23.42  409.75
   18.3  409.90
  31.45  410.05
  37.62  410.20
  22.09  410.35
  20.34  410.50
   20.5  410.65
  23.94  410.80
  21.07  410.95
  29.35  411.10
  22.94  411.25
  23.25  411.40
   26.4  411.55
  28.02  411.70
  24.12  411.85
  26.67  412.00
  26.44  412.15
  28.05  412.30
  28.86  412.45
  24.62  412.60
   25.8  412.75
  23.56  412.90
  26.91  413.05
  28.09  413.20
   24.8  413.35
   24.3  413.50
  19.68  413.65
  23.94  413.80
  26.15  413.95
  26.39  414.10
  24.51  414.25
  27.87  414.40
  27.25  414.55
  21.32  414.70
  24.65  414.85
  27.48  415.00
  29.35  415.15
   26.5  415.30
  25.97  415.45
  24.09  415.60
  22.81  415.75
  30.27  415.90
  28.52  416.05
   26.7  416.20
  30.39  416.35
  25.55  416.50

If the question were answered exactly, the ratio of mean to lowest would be 1.26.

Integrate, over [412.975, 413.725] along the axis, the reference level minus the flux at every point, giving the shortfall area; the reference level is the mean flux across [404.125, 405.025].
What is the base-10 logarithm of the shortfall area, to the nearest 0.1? 0.3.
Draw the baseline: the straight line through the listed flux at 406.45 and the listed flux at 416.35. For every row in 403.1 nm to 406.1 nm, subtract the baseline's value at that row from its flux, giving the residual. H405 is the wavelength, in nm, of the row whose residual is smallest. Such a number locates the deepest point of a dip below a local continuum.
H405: 404.65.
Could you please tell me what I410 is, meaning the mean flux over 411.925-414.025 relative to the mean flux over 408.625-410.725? 1.04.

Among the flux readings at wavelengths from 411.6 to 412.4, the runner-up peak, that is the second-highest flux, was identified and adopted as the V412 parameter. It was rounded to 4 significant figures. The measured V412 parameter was 28.02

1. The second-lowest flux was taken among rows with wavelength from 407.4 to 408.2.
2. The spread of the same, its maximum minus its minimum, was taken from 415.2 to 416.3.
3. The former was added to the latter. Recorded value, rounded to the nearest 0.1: 35.0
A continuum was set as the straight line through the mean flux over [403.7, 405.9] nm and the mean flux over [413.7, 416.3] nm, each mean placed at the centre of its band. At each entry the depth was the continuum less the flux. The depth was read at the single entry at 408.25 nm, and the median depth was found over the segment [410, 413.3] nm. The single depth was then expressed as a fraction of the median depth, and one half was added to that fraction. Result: 2.9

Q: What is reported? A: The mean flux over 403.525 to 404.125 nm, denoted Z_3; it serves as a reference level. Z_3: 31.2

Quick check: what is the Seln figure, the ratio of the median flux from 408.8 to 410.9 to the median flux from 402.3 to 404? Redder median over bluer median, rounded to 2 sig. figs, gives 0.87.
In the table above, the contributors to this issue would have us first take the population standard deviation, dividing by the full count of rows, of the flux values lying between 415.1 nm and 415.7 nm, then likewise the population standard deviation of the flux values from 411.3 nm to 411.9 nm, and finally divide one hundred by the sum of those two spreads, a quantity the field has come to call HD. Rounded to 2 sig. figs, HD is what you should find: 27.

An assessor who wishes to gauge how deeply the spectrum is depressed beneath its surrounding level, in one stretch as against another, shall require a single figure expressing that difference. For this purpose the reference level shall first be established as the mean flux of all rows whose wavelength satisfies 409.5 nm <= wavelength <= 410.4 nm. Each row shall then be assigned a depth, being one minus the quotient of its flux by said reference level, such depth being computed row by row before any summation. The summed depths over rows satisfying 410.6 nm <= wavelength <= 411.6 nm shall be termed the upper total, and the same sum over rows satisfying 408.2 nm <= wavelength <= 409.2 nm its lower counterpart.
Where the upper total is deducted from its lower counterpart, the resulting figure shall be -0.63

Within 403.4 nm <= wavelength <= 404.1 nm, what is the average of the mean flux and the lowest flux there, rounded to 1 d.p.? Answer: 28.9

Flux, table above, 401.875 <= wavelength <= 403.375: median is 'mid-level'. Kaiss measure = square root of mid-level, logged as 5.17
